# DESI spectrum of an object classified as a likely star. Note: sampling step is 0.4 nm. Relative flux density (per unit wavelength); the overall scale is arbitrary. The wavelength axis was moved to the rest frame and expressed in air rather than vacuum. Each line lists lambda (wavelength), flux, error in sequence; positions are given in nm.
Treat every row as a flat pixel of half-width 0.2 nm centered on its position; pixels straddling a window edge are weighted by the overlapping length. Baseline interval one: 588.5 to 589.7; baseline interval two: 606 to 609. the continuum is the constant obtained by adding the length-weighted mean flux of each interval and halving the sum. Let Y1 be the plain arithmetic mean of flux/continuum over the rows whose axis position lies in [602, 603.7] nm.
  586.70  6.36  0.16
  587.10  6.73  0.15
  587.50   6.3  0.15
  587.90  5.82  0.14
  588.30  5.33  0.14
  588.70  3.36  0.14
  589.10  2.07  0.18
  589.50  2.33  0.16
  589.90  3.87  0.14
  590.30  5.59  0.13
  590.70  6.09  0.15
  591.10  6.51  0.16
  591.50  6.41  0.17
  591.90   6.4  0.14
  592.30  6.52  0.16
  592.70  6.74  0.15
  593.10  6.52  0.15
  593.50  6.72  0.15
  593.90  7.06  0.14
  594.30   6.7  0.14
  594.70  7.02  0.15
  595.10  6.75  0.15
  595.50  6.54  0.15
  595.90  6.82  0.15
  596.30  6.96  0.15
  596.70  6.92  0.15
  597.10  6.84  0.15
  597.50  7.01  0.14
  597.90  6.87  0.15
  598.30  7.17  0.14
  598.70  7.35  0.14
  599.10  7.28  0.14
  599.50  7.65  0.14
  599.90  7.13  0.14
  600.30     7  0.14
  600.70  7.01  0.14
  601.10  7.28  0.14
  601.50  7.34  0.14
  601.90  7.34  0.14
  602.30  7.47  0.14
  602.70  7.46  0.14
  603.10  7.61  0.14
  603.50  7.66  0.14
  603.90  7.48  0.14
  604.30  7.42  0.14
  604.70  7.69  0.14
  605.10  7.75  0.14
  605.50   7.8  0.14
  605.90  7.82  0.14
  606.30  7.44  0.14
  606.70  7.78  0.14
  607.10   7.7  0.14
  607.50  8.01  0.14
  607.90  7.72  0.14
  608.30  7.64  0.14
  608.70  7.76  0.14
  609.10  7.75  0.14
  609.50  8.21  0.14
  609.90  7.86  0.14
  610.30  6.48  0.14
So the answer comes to 1.46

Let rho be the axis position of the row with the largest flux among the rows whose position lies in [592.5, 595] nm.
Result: 593.90 nm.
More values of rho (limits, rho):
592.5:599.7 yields 599.50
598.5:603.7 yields 603.50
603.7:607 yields 605.90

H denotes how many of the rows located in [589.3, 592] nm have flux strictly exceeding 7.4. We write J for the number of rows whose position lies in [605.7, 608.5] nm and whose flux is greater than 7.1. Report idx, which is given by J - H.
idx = 7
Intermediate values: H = 0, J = 7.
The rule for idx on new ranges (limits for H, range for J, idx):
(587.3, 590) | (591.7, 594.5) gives 0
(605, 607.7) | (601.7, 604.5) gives 0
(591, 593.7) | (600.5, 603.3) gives 6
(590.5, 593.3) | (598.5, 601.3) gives 5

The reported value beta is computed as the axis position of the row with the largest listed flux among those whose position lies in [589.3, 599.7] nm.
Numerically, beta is 599.50 nm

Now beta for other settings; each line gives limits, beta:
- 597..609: 607.50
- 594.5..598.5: 598.30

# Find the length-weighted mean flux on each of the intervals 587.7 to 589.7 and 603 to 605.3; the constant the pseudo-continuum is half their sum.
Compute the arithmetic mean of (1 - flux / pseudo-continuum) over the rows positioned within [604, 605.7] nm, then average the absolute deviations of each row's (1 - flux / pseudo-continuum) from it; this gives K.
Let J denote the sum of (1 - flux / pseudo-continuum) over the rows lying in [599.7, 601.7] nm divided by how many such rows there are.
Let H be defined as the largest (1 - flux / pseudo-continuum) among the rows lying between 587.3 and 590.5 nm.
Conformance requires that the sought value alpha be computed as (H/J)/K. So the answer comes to -115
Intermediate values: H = 0.636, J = -0.26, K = 0.022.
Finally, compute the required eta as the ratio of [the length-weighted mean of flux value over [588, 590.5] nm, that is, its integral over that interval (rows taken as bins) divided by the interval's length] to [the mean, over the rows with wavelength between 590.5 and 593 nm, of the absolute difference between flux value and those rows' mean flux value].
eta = 26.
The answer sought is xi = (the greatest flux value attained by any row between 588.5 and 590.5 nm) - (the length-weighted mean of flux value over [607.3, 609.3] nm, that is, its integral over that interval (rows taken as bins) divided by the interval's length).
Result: -2.2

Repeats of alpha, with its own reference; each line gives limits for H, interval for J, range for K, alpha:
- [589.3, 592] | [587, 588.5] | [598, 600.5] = -332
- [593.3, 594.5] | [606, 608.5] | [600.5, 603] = 25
